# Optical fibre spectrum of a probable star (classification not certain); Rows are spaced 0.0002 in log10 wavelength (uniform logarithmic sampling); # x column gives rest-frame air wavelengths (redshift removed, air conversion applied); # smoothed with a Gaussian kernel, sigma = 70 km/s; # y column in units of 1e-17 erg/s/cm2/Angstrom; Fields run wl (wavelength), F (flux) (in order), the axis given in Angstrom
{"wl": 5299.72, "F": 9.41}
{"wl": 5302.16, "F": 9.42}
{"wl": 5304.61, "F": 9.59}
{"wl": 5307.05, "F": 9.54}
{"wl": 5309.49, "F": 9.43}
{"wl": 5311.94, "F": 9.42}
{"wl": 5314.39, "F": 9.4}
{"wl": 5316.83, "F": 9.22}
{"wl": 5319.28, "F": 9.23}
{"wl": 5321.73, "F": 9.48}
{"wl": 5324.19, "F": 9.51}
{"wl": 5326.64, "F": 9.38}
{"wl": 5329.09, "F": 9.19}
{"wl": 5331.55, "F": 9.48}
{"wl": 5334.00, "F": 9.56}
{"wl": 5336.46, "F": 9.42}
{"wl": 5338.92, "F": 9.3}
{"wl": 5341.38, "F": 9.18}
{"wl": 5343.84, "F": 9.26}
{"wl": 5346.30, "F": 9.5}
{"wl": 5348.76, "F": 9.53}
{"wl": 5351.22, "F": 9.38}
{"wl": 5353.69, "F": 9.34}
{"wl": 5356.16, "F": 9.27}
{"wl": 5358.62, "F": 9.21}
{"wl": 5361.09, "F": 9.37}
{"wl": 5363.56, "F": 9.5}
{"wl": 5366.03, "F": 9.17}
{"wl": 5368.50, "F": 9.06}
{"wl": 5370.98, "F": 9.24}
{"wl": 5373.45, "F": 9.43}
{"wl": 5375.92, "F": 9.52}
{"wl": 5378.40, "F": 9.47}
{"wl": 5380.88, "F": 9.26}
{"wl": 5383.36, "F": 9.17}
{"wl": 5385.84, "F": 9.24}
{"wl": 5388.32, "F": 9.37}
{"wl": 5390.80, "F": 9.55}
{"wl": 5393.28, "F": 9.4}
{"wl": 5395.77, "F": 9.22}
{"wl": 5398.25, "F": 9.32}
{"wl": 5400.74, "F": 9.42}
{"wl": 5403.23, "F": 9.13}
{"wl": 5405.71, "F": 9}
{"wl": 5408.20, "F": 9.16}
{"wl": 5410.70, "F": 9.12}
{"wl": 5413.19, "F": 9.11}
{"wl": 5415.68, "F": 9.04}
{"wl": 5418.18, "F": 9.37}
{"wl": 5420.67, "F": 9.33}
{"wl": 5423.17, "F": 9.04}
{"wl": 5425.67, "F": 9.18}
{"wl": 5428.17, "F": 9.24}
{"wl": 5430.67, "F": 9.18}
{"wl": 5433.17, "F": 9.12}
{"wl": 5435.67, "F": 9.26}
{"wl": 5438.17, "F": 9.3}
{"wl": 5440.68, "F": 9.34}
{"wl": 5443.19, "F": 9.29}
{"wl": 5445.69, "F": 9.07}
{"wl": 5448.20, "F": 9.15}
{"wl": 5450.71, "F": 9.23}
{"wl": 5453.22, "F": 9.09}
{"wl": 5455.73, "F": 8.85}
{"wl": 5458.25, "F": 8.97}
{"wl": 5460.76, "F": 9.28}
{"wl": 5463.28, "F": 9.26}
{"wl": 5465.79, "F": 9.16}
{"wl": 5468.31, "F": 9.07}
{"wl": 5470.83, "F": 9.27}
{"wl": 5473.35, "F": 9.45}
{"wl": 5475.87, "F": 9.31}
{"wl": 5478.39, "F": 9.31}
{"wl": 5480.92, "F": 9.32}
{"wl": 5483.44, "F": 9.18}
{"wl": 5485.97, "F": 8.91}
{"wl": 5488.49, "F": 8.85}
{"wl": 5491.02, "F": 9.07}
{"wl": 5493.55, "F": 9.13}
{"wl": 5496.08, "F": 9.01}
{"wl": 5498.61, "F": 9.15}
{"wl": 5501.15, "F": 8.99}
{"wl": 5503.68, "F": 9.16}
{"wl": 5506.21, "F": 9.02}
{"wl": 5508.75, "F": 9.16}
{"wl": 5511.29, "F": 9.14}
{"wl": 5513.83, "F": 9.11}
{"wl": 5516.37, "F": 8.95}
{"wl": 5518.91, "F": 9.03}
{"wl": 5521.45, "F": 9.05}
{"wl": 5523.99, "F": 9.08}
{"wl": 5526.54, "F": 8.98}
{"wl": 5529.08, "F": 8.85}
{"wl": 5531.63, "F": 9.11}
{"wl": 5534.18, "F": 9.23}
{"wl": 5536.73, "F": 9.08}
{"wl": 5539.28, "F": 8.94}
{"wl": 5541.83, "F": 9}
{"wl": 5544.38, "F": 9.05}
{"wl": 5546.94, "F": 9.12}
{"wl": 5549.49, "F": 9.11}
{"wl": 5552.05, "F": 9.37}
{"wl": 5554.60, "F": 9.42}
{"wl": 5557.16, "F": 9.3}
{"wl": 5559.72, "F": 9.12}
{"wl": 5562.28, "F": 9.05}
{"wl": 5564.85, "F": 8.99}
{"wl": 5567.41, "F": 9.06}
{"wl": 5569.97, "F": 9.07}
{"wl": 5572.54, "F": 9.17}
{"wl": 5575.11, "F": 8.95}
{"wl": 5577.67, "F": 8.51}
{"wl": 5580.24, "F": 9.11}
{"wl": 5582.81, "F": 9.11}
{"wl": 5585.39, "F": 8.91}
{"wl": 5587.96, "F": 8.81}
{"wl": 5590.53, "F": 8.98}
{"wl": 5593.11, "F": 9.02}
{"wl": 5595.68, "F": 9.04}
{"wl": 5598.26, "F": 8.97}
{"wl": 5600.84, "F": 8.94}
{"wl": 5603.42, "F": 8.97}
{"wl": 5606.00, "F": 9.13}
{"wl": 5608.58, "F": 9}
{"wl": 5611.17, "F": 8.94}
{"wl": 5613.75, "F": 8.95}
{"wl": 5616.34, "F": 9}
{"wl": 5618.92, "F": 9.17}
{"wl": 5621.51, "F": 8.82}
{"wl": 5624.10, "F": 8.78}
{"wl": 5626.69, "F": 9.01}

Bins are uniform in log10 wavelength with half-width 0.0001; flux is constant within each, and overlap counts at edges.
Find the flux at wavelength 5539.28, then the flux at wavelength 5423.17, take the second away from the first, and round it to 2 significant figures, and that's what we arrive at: -0.10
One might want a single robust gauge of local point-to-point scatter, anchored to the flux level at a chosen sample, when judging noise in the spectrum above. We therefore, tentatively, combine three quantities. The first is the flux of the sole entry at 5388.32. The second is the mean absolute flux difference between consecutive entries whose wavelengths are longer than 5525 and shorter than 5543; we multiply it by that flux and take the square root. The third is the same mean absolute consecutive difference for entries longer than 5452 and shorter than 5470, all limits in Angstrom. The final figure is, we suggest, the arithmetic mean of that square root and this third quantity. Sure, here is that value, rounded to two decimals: 0.65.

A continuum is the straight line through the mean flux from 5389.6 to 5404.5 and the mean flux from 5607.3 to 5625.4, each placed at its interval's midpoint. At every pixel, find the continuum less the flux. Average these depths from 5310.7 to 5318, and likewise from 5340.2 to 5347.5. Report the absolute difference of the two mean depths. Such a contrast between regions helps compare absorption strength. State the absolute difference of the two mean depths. 0.02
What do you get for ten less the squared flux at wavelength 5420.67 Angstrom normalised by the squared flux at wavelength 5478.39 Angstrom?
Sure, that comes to 9.00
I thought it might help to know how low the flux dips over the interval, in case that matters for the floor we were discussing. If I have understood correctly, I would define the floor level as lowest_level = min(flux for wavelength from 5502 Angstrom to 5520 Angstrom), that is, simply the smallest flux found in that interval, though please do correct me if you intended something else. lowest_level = 8.95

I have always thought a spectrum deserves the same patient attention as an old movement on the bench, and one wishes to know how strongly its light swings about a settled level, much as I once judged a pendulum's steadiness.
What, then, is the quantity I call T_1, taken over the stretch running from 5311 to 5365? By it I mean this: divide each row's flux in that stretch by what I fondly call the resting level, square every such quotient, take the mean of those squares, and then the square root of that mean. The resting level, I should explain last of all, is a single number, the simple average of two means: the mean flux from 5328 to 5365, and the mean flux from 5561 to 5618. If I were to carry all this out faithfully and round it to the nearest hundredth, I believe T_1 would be 1.02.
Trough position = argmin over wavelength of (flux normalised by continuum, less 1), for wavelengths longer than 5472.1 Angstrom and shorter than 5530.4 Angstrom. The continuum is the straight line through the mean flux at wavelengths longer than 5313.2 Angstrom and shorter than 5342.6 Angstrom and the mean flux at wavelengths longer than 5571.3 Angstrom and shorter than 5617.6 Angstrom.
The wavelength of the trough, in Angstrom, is 5488.49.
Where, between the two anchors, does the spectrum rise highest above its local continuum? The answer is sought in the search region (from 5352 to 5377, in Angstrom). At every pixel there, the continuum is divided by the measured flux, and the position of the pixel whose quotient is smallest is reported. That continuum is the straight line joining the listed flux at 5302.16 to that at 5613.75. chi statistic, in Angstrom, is 5375.92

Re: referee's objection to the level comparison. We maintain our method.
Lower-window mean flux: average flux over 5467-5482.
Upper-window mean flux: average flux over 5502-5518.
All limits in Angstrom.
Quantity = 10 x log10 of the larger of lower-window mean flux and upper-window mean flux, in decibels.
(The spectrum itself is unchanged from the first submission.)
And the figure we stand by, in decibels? 9.68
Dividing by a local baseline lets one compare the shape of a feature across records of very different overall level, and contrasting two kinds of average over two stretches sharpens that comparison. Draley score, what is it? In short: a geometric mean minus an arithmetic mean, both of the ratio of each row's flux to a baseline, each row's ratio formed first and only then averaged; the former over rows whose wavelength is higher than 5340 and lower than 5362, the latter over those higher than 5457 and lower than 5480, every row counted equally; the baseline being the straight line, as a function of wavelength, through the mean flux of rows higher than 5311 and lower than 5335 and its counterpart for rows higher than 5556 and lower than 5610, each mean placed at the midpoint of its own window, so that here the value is -0.007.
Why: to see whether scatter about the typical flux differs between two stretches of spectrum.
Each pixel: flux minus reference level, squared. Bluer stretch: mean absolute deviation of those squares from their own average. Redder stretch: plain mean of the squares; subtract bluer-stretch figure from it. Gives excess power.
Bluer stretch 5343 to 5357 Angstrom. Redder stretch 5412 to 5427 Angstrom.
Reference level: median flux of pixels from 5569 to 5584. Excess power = -0.032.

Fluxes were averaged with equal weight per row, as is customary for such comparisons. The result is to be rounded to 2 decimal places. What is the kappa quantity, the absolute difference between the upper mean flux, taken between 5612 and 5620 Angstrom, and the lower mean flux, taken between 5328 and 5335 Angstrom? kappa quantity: 0.37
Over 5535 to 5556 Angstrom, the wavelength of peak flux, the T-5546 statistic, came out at 5554.60 Angstrom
